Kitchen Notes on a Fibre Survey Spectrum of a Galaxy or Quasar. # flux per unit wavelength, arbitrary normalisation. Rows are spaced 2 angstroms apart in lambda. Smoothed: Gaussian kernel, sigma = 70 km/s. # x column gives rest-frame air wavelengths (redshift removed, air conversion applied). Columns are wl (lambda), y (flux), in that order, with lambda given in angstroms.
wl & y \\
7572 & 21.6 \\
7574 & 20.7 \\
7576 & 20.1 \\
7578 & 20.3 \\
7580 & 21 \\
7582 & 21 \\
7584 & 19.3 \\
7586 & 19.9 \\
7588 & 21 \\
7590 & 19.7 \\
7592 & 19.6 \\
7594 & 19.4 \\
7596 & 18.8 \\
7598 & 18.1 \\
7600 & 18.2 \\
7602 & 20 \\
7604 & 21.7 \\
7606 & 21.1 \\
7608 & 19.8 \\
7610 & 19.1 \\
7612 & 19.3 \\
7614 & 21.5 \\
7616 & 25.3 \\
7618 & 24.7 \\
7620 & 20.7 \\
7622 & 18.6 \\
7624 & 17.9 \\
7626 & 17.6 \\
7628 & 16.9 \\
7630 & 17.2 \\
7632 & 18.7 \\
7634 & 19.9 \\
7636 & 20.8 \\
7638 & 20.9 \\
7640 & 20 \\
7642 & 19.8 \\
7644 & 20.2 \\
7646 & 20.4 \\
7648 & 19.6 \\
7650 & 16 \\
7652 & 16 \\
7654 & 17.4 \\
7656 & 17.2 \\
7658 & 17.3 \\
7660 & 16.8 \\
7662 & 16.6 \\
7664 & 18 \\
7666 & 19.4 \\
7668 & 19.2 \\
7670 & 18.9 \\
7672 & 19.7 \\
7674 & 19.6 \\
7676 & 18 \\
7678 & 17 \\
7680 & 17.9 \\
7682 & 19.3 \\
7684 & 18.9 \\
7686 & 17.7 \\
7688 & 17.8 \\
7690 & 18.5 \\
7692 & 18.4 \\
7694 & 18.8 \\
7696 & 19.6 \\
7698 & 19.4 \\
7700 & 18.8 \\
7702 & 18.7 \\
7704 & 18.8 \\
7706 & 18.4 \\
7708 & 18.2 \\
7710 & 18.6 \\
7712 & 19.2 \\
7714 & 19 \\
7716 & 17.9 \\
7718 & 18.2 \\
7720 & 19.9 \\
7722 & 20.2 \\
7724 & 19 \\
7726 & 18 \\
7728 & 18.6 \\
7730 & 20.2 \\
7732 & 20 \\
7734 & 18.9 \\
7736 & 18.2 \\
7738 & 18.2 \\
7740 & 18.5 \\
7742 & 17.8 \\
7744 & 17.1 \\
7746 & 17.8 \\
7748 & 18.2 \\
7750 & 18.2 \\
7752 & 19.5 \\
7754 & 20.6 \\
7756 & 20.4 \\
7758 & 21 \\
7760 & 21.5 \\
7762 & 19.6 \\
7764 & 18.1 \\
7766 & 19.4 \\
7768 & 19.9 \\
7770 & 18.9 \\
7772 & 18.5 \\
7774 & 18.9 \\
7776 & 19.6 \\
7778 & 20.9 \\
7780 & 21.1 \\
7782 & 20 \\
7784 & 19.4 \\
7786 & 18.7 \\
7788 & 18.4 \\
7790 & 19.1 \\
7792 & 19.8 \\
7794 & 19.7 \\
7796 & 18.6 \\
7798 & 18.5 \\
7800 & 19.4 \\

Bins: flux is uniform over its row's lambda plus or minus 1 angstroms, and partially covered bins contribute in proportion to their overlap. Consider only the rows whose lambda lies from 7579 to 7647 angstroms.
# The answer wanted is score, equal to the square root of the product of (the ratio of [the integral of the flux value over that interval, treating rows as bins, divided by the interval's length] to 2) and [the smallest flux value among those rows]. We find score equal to 13.0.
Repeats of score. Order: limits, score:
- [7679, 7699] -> 12.8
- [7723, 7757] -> 12.7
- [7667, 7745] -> 12.6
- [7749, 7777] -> 13.3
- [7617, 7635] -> 12.7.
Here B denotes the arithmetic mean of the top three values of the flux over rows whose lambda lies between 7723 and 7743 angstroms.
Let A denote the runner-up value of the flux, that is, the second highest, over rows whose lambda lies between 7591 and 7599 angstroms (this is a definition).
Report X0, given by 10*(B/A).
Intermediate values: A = 19.4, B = 19.7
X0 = 10.2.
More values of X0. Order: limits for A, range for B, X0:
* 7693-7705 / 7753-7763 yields 10.8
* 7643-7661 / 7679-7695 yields 9.4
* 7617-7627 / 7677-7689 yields 9.0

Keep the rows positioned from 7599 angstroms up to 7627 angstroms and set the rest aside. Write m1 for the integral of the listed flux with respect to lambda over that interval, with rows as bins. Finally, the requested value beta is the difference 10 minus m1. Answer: -561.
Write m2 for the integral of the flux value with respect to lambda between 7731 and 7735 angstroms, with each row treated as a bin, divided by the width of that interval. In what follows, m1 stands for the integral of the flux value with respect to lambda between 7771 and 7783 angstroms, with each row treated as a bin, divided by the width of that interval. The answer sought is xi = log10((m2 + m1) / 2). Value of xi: 1.29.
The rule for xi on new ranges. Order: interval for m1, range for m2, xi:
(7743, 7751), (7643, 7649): 1.28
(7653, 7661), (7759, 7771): 1.26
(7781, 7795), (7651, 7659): 1.26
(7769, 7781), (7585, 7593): 1.30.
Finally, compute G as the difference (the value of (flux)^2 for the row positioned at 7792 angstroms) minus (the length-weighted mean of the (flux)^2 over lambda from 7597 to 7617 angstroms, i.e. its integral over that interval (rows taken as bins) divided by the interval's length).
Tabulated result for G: -29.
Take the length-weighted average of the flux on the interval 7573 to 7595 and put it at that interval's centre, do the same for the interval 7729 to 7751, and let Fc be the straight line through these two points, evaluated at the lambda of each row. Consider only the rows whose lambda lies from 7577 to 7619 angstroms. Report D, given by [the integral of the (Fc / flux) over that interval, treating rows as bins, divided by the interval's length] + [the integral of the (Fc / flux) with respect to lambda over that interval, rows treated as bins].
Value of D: 42.5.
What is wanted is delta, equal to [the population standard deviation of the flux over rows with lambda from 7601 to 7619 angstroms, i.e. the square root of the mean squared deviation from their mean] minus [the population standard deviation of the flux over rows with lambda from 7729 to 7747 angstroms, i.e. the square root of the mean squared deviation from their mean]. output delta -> 1.2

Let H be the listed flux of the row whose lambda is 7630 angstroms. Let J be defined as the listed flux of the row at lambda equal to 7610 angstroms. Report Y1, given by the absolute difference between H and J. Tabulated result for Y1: 1.9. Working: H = 17.2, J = 19.1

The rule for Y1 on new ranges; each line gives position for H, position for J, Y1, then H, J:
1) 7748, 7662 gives 1.6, 18.2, 16.6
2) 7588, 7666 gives 1.6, 21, 19.4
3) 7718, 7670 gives 0.7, 18.2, 18.9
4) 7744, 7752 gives 2.4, 17.1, 19.5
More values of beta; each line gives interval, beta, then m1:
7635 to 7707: -1330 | 1340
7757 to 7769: -229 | 239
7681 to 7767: -1616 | 1626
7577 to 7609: -628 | 638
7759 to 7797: -730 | 740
